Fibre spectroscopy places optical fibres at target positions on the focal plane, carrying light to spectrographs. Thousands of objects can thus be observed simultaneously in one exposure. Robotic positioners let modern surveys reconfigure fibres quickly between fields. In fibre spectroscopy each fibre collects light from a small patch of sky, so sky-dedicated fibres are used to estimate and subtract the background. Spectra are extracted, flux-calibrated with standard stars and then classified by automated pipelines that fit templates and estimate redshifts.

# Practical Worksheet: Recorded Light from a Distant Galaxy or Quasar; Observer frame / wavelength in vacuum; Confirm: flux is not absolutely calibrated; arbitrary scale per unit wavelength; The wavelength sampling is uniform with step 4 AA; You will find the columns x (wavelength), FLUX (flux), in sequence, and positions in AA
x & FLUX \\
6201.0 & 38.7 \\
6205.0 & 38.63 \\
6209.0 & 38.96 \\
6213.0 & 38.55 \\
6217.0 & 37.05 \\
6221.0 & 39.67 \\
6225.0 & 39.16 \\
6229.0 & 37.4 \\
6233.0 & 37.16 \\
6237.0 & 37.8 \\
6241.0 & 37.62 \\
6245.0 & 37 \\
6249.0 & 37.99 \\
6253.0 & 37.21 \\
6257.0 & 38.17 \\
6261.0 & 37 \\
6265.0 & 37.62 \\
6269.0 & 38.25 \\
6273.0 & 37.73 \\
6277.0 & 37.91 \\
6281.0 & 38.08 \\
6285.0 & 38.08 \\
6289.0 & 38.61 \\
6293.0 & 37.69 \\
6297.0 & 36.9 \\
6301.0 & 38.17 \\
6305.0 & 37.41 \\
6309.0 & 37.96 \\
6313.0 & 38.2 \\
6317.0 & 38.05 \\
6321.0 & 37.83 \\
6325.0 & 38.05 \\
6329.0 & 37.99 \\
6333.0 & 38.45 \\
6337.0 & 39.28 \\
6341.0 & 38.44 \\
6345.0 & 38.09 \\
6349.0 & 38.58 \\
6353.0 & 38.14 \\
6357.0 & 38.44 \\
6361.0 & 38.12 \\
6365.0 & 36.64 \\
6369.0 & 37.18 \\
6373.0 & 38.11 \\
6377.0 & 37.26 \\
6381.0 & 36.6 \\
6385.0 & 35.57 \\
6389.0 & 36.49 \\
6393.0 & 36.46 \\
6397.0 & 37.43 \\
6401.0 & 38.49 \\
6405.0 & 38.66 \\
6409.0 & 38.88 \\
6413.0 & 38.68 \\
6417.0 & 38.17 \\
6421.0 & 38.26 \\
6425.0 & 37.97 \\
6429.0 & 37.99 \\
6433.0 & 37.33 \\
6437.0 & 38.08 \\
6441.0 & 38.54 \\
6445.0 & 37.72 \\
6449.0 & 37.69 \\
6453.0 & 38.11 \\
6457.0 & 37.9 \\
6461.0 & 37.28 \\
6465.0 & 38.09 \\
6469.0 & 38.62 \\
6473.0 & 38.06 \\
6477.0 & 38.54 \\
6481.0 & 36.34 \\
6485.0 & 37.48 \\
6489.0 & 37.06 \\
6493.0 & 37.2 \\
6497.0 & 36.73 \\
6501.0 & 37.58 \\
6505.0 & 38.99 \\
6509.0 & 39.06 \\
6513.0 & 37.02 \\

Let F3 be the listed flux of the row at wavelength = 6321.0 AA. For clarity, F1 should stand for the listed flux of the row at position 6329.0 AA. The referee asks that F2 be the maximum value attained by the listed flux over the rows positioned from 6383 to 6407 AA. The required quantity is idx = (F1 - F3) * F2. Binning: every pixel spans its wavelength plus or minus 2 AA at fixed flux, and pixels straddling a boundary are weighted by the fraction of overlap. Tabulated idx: 6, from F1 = 37.99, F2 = 38.66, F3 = 37.83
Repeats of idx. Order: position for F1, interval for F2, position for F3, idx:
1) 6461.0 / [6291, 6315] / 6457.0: -24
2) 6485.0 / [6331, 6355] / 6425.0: -19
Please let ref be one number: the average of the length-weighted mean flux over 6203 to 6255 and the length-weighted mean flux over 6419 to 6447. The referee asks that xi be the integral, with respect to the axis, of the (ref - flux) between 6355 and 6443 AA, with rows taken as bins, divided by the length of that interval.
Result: 0.30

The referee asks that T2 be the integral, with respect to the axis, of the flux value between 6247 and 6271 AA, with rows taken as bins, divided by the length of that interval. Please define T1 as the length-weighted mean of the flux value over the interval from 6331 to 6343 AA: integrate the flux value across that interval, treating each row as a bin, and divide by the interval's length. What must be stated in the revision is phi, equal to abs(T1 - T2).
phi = 1.0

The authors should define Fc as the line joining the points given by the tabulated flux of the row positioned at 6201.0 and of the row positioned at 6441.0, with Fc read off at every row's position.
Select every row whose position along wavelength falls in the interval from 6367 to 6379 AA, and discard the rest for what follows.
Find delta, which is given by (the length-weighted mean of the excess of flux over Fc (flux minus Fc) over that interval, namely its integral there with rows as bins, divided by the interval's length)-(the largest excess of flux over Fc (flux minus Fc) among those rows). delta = -0.59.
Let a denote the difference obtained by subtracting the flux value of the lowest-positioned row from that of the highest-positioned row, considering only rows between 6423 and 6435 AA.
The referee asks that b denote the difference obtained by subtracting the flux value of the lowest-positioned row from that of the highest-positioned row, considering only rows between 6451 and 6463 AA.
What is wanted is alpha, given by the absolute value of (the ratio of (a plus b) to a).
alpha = 2.3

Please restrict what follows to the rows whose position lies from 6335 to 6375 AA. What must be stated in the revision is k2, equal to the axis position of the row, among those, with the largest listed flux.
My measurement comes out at 6337.0 AA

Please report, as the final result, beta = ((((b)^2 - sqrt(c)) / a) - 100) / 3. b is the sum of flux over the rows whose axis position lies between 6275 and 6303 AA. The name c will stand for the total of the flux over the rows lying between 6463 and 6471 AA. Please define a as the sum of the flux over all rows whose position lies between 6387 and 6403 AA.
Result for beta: 124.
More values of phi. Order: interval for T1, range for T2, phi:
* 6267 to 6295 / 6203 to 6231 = 0.4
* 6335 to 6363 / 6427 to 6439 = 0.6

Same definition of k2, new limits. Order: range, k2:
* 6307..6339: 6337.0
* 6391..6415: 6409.0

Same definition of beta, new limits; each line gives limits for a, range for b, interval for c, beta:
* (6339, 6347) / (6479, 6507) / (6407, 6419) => 264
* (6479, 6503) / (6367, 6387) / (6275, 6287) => 18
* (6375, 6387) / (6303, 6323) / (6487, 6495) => 76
